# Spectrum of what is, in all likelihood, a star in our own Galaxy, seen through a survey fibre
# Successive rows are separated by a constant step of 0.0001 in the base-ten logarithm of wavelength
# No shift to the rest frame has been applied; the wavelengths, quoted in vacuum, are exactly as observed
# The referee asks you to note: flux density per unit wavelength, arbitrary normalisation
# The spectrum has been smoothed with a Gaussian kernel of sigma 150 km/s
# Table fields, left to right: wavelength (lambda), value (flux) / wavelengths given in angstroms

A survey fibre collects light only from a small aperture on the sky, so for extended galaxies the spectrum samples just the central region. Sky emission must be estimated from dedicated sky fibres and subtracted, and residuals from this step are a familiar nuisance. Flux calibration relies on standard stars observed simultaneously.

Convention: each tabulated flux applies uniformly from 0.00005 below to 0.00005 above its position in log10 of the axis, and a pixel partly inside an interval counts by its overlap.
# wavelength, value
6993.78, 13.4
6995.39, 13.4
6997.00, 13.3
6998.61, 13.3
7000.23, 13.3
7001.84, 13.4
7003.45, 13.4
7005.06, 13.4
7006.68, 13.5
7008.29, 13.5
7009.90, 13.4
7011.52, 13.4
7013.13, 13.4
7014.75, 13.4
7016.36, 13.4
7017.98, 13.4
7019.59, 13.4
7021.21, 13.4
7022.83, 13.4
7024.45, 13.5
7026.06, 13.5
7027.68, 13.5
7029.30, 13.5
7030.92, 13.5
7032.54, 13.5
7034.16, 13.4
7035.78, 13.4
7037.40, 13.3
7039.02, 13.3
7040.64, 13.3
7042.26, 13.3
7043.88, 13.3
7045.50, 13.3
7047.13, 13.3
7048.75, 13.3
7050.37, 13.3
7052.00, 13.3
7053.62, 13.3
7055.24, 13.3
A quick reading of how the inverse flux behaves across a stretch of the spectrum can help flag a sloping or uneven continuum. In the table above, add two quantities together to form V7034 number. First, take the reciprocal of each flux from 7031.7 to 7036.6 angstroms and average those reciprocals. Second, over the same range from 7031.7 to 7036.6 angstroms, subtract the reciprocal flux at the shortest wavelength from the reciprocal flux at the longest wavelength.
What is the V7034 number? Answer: 0.0750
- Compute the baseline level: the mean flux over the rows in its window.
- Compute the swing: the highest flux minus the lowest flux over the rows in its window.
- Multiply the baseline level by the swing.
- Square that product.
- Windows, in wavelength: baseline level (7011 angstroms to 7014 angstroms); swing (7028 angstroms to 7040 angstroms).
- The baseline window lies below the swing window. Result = 7.2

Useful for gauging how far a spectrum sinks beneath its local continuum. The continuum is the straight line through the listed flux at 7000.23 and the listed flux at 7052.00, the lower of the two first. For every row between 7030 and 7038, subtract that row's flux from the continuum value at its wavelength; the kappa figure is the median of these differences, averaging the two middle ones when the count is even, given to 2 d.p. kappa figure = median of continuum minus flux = -0.10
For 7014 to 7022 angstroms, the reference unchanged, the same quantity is -0.10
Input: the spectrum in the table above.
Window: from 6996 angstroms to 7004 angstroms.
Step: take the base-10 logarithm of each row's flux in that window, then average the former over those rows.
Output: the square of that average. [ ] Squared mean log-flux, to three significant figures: 1.27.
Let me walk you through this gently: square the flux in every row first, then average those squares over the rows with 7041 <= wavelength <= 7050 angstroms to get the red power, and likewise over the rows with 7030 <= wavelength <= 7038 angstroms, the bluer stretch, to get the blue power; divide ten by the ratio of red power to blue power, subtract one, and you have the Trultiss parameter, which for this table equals 9.18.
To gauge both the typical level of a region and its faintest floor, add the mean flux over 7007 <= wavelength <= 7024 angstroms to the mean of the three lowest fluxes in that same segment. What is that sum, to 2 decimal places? 26.81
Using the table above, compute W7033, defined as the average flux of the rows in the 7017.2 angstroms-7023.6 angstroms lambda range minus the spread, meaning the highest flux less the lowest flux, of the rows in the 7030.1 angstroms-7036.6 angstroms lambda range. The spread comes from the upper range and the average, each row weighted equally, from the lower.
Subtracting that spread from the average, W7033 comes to 13.3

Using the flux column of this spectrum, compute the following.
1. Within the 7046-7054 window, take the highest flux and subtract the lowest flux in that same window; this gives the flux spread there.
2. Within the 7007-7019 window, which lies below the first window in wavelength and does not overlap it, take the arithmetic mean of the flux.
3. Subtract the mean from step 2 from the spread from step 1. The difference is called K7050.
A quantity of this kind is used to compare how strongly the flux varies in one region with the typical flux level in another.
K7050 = -13.4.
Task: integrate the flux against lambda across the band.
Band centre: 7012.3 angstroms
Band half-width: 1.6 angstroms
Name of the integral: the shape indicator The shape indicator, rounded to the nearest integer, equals 43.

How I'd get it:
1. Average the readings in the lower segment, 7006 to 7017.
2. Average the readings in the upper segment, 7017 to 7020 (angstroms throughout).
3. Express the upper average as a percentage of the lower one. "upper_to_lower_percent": 99.8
